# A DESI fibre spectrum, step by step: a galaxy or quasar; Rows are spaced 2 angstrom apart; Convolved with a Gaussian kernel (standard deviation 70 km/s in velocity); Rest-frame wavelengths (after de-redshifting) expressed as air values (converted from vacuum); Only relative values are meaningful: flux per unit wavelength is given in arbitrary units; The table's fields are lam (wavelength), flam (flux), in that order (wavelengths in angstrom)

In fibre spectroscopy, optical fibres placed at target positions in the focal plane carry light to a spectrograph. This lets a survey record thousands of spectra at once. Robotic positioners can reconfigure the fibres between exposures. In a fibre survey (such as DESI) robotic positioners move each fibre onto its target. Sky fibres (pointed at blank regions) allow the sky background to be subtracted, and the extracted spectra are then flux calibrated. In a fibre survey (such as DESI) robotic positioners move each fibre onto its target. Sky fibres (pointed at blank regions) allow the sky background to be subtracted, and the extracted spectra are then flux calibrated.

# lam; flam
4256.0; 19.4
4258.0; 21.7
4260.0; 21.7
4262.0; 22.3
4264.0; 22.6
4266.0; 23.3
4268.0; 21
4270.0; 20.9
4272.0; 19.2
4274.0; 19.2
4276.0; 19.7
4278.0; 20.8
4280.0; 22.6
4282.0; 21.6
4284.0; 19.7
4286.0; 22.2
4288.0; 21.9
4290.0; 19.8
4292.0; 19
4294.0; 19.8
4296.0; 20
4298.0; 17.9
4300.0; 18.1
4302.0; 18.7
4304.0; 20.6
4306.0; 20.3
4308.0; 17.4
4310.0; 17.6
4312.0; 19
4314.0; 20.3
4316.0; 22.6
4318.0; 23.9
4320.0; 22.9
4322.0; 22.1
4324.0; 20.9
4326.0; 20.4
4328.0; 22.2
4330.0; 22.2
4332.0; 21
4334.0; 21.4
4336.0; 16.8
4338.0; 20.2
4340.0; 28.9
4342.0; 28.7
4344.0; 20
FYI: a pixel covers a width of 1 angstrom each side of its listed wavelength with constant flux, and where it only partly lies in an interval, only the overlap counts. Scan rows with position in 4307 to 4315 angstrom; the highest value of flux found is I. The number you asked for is 20.3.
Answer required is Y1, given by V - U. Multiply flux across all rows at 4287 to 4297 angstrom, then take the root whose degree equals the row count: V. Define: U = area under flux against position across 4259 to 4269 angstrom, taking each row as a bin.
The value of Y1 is -202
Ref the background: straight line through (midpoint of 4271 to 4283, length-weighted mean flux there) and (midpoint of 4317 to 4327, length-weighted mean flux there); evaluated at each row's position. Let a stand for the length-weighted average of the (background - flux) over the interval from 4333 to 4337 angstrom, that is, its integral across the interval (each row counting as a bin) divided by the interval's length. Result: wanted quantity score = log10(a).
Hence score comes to 0.5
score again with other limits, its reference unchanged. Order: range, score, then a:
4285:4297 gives -0.3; 0.5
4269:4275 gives -0.2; 0.6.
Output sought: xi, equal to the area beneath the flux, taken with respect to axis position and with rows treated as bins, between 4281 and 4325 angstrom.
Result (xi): 893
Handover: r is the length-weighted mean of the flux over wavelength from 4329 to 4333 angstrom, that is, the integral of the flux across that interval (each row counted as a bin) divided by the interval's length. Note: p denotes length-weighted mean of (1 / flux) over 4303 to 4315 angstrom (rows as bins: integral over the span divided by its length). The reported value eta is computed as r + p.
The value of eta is 21.7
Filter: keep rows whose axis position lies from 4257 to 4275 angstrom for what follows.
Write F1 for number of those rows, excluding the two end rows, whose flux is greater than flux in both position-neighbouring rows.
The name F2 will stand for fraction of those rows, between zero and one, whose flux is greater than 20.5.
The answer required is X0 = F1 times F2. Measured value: 0.78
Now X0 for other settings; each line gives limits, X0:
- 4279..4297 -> 0.44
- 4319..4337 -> 0.78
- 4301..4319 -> 0.33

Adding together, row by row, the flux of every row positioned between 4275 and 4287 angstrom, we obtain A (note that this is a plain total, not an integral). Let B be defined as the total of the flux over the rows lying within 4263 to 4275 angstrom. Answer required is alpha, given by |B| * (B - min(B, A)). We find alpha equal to 0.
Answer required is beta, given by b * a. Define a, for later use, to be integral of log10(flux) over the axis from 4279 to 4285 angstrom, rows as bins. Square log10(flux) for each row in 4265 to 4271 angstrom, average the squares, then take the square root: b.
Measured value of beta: 10.6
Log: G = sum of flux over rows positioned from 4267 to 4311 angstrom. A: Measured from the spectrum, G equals 438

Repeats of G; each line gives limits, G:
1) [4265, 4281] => 167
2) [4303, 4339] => 372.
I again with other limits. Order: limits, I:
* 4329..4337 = 22.2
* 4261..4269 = 23.3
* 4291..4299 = 20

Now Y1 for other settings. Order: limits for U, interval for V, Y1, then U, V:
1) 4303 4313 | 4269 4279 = -170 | 190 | 19.9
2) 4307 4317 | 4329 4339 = -174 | 194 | 20.2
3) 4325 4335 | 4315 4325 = -192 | 214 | 22.5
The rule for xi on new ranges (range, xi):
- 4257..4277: 423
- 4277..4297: 415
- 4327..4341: 305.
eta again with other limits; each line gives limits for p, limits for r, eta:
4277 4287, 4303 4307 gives 20.5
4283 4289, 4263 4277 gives 20.9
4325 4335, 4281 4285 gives 20.7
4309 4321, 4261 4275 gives 21.3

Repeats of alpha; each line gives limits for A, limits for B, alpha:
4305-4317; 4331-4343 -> 2713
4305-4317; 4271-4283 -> 726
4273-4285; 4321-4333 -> 670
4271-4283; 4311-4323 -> 1007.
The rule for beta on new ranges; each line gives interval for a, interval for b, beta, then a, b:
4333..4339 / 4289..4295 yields 10.0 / 7.7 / 1.29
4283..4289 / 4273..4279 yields 10.3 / 8.0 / 1.30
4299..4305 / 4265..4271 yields 10.3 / 7.7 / 1.34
